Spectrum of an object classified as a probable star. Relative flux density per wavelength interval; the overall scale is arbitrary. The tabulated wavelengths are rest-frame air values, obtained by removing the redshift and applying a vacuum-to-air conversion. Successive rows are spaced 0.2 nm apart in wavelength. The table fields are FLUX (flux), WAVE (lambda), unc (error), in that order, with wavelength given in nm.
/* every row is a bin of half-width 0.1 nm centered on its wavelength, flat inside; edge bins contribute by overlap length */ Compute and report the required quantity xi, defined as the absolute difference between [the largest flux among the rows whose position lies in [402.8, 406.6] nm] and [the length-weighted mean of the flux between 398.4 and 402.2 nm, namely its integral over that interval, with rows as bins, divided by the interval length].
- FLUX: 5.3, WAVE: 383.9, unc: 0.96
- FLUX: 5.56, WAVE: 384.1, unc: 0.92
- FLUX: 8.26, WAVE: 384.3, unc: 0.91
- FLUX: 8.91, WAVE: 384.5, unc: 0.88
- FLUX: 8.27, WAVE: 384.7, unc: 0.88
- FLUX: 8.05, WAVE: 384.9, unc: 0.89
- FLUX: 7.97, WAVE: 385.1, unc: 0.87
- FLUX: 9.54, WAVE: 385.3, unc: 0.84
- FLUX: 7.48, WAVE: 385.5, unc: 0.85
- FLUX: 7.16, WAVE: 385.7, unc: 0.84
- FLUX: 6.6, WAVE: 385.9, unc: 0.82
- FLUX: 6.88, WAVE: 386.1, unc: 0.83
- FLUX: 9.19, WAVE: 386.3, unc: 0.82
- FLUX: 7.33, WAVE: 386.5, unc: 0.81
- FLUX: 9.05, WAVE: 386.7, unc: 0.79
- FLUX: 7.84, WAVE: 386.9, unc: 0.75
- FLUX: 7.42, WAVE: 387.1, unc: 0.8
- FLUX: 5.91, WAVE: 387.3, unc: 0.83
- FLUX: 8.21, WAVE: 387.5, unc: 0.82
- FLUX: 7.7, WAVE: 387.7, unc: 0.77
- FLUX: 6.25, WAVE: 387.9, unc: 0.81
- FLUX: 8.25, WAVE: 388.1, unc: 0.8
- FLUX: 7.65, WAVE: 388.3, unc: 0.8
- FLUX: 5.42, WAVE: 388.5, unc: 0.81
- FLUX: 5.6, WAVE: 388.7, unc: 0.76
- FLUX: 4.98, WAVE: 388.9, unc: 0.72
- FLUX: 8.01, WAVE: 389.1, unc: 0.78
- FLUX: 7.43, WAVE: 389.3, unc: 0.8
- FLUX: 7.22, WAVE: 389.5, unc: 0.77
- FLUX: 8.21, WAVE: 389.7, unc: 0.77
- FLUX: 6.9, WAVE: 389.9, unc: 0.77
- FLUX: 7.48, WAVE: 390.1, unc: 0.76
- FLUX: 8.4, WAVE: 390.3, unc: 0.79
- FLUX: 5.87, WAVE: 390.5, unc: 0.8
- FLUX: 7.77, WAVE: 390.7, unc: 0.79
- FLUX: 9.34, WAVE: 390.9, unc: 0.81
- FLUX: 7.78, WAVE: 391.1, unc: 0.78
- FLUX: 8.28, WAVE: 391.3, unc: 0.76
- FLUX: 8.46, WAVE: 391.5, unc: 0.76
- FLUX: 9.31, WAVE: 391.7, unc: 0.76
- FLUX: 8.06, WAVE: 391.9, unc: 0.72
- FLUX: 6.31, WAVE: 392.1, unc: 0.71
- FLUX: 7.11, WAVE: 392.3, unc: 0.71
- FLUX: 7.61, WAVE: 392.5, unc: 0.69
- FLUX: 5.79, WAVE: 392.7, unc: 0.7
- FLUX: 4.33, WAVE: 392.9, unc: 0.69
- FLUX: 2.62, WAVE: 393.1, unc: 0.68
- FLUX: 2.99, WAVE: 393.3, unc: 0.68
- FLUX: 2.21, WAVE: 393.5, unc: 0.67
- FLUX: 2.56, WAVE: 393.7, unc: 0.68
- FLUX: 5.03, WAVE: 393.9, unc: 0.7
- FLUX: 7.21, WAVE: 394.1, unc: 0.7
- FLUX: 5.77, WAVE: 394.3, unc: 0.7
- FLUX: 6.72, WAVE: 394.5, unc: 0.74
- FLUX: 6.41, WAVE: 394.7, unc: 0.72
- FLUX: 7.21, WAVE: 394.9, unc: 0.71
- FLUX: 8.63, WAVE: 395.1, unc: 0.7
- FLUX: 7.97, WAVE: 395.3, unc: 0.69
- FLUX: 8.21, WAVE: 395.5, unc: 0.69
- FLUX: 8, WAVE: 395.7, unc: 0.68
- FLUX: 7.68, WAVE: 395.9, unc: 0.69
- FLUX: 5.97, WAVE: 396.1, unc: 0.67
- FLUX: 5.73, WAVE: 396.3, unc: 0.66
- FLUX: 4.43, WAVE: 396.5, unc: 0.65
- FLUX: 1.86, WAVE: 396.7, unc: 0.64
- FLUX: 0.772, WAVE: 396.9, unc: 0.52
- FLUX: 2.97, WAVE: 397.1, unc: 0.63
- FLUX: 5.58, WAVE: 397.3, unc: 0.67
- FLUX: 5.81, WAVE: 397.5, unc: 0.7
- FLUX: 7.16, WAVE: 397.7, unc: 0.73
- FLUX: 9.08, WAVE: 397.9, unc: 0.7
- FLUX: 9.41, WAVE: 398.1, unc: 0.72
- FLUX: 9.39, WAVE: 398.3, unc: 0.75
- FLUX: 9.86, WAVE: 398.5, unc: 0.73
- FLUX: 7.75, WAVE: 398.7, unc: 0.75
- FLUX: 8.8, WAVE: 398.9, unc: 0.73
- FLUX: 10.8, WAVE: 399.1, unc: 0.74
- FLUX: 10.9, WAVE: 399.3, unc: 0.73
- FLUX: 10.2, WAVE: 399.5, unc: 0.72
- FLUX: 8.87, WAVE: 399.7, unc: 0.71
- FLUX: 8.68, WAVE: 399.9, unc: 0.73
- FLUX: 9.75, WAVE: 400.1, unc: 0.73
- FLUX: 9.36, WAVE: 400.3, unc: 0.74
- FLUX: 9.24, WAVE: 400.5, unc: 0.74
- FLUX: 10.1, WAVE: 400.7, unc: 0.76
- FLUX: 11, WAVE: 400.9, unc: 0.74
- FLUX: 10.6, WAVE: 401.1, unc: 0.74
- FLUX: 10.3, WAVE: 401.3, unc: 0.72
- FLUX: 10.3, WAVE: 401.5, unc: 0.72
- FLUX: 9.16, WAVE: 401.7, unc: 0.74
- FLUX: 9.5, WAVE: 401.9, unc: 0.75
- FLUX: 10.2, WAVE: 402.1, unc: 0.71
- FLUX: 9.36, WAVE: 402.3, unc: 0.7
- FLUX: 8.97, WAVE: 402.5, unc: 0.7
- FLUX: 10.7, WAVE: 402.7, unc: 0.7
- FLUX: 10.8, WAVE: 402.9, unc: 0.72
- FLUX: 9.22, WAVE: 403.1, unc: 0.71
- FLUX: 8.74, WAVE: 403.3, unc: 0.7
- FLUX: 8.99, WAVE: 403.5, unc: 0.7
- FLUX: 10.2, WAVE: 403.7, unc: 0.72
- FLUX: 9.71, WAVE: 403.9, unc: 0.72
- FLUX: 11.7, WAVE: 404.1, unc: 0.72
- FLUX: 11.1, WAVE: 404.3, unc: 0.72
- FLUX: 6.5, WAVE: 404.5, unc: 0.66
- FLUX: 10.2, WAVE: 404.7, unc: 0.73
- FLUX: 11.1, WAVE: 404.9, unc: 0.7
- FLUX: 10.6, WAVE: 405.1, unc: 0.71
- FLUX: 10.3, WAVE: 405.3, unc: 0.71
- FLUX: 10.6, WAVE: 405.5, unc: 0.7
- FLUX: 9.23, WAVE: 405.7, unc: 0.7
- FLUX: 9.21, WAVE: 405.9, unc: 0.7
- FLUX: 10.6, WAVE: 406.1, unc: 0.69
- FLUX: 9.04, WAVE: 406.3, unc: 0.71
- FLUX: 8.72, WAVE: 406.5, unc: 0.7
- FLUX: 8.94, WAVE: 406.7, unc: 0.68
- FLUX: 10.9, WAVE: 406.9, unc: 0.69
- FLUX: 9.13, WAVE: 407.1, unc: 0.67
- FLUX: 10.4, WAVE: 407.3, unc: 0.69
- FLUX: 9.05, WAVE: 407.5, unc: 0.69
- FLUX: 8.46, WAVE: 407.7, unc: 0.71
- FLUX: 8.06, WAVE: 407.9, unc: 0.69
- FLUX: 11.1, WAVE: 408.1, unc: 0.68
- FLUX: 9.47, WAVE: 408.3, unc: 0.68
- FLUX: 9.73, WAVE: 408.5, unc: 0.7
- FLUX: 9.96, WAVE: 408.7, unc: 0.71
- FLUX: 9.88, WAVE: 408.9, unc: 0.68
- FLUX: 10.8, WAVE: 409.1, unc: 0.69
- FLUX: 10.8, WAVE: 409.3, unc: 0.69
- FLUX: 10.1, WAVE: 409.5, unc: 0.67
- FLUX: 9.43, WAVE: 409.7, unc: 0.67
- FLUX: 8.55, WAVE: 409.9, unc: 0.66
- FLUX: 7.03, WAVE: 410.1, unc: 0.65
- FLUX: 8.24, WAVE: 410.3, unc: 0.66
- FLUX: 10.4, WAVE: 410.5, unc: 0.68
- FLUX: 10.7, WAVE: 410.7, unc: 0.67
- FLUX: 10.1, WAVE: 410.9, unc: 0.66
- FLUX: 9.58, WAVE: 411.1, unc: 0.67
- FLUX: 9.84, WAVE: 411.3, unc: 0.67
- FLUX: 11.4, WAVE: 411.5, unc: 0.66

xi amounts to 1.9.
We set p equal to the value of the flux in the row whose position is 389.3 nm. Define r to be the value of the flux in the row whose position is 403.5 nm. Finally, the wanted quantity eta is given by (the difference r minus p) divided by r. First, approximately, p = 7.43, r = 8.99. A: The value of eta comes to 0.17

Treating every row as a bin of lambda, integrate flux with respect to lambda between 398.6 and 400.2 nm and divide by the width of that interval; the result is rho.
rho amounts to 9.5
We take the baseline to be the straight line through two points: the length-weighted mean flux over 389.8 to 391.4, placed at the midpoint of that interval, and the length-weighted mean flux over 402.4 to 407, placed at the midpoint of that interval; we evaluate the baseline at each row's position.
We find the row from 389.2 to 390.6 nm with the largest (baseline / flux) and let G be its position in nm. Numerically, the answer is 390.5 nm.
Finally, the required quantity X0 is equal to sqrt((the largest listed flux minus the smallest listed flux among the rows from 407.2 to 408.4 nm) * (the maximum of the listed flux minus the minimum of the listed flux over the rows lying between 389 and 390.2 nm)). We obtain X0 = 2.0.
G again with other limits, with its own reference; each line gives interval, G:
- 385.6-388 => 387.3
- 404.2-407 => 404.5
